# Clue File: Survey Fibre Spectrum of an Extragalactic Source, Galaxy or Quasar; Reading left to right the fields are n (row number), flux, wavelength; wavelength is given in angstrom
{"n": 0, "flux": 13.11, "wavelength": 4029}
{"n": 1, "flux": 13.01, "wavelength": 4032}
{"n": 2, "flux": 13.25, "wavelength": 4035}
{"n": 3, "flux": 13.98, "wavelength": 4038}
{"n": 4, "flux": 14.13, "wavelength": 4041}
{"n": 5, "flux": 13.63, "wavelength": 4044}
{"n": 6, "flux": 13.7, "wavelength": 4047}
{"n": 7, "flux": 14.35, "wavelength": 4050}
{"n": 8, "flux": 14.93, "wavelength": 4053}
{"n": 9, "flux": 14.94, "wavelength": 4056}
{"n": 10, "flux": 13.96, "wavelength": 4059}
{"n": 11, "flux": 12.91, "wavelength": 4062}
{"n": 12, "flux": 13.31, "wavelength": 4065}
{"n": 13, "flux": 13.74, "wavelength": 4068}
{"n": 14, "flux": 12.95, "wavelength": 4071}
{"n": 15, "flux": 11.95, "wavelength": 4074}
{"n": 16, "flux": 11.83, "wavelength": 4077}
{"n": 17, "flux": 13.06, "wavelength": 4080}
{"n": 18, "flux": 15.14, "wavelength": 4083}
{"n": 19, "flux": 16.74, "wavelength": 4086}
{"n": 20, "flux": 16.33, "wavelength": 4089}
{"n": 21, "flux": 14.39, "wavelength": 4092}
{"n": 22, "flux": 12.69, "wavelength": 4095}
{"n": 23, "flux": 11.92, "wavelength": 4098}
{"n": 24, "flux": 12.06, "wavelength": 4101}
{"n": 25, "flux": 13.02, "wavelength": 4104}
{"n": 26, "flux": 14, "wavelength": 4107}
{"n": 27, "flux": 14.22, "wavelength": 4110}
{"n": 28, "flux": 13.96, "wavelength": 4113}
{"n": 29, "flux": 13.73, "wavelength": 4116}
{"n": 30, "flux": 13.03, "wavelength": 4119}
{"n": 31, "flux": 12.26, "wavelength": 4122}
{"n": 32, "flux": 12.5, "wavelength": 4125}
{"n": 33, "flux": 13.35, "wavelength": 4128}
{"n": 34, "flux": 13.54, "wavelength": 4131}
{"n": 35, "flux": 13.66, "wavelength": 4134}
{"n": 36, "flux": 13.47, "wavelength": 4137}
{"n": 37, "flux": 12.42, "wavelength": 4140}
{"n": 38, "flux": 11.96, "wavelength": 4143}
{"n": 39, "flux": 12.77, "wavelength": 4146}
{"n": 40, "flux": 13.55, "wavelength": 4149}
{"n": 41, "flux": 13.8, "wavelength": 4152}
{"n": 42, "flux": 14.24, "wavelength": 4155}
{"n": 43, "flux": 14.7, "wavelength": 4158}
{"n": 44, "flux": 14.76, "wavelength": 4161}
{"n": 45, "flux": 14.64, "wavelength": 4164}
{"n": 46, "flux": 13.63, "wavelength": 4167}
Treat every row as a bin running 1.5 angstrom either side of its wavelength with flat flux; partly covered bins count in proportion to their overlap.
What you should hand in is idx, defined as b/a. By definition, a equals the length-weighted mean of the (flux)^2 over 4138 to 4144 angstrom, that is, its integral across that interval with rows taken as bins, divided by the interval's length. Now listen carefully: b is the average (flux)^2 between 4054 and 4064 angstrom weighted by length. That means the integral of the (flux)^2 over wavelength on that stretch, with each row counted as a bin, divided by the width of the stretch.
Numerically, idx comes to 1.29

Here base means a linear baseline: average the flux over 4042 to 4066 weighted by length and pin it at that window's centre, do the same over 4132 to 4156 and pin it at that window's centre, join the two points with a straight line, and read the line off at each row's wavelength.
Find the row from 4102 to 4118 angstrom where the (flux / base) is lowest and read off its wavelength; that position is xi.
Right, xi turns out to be 4104 angstrom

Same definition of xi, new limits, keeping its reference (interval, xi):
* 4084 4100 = 4098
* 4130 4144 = 4143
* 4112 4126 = 4122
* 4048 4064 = 4062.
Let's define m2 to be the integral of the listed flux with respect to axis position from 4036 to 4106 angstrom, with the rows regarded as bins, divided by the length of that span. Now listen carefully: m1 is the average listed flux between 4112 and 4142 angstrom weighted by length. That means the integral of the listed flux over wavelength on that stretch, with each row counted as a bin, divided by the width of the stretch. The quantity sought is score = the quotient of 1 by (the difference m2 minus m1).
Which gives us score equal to 2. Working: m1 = 13.2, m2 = 13.7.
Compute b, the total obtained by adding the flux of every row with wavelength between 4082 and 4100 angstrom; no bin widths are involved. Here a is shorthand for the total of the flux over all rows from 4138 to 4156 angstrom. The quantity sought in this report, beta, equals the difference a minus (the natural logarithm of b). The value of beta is 74.27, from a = 78.7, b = 87.2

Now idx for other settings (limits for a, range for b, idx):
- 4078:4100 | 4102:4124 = 0.88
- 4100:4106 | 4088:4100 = 1.17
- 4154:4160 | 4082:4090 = 1.23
